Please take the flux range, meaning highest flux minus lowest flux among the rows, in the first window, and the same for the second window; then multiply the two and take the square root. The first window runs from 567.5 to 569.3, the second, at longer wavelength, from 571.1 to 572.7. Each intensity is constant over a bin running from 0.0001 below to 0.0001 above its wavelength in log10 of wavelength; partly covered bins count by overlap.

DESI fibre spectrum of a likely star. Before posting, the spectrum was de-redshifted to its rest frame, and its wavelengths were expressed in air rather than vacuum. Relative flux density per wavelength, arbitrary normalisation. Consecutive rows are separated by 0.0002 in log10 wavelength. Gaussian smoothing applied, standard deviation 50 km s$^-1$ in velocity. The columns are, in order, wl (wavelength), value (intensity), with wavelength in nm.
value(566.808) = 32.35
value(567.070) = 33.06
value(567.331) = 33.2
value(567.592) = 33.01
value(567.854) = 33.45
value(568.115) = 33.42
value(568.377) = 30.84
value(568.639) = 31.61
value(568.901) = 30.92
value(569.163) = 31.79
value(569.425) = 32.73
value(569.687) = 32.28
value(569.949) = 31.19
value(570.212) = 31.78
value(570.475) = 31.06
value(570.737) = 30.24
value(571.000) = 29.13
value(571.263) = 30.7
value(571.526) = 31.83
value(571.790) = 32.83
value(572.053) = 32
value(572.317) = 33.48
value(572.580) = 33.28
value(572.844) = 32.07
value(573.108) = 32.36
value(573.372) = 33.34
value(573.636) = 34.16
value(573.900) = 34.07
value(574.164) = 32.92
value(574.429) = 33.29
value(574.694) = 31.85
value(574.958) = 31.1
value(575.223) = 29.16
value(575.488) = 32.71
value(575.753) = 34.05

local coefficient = 2.7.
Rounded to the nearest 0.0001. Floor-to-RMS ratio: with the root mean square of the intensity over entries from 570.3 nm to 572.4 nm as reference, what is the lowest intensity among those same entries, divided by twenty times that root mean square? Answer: 0.0463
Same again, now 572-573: 0.0489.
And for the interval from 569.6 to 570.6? 0.0492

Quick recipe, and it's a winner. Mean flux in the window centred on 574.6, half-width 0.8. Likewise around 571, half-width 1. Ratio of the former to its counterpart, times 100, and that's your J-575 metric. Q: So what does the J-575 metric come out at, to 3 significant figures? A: 103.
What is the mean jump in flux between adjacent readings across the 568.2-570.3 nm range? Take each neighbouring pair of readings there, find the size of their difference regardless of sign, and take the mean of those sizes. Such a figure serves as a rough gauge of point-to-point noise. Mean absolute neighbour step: 0.77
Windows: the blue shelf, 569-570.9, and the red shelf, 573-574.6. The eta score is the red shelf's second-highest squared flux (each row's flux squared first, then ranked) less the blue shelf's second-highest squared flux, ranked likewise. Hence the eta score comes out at 119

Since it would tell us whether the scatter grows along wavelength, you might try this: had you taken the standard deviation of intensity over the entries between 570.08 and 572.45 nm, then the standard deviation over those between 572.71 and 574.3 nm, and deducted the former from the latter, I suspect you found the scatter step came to -0.46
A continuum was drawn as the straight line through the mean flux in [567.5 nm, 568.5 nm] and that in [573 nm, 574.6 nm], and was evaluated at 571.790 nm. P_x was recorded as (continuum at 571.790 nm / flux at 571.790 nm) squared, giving 1.02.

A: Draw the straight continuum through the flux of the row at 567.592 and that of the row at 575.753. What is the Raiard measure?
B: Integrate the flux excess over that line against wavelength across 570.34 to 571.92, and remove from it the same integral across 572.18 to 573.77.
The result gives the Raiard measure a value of -3.0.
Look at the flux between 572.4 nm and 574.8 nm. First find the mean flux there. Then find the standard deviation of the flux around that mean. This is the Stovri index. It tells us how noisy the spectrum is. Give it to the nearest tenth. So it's 0.8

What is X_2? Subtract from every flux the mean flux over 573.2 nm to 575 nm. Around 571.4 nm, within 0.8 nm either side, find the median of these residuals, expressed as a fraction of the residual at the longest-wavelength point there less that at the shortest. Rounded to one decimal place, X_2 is -1.0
